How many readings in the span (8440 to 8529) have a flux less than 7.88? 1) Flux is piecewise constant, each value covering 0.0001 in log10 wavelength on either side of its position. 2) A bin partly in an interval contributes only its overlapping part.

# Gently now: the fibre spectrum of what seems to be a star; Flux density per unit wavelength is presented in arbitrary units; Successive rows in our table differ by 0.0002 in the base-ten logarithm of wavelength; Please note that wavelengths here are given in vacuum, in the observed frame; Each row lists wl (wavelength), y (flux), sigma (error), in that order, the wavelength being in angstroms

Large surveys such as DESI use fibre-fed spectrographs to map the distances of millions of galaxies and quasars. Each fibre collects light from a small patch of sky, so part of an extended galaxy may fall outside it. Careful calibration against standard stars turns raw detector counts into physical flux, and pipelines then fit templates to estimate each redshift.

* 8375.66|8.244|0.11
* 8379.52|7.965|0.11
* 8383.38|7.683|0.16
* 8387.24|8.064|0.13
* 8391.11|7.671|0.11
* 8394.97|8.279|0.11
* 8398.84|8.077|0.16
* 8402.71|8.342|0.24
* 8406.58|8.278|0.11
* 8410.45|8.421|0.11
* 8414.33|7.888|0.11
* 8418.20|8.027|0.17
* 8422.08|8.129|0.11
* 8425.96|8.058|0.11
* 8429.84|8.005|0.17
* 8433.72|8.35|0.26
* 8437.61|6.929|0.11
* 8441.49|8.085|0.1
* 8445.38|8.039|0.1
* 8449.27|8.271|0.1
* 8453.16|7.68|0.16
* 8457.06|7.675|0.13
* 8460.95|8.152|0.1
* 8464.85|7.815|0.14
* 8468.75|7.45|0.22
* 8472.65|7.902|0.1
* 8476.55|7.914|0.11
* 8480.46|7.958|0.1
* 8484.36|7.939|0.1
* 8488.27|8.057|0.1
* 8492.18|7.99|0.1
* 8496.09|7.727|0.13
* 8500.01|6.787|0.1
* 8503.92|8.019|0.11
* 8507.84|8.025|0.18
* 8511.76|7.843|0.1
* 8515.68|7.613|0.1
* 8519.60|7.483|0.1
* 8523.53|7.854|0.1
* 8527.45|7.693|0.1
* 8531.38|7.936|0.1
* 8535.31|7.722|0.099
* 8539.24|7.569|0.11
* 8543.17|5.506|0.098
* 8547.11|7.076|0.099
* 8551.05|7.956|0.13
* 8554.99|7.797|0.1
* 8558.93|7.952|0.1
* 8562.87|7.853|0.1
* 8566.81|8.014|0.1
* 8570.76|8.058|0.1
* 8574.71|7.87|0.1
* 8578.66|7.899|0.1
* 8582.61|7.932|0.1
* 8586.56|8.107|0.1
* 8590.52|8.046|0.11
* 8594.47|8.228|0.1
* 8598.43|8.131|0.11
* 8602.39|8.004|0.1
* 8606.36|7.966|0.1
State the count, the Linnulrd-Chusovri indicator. 11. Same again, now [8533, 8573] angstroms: 6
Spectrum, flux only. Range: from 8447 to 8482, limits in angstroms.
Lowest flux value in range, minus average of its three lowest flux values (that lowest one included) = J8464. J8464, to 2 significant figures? -0.15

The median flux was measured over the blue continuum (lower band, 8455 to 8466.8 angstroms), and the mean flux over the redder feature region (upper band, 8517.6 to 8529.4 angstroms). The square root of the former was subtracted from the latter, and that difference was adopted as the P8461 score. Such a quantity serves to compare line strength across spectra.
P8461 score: 4.9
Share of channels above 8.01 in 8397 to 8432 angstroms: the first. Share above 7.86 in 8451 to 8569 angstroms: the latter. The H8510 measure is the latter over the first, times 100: 56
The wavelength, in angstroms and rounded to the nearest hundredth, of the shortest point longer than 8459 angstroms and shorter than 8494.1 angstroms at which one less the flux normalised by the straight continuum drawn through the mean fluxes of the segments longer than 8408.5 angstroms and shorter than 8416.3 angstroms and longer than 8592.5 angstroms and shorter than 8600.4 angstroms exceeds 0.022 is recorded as 8464.85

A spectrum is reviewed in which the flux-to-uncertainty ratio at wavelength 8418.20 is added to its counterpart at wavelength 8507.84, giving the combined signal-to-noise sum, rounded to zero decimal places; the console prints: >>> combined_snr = 92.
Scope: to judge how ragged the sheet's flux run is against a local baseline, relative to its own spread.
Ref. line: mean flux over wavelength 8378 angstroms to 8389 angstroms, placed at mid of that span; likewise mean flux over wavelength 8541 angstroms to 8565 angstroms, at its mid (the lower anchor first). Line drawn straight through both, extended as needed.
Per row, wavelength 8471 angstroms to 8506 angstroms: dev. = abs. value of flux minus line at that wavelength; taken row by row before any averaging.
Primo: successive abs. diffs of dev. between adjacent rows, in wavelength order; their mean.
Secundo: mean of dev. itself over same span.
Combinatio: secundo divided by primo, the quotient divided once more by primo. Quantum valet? 15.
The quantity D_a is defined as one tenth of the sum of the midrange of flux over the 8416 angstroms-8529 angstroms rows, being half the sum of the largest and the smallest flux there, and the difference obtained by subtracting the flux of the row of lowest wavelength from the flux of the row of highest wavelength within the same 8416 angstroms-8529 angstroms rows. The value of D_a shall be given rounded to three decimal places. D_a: 0.723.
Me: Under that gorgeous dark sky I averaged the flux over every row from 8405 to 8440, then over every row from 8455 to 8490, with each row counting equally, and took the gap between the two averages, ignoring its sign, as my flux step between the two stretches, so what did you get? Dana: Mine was 0.14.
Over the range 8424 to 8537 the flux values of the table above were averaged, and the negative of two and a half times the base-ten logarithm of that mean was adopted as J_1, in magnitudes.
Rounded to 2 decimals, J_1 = -2.23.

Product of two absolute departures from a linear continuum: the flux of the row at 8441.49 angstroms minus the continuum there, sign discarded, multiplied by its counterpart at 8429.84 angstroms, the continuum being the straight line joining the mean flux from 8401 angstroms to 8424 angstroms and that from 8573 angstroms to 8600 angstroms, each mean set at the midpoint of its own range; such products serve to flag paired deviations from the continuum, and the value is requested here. 0.011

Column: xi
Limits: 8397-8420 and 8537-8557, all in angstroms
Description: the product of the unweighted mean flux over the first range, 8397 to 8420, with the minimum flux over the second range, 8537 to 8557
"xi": 45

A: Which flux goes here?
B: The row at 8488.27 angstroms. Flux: 8.057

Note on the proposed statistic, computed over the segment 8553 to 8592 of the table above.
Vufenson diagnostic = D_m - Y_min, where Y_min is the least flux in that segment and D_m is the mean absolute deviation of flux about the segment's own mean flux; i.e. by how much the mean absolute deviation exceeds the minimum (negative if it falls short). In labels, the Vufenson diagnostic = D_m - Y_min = -7.71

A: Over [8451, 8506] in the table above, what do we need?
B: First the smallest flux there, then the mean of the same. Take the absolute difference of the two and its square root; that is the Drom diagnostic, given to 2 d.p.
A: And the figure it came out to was 1.00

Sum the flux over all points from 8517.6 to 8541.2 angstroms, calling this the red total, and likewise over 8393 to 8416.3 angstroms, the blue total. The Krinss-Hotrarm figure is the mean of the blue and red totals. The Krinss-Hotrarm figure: 47.8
